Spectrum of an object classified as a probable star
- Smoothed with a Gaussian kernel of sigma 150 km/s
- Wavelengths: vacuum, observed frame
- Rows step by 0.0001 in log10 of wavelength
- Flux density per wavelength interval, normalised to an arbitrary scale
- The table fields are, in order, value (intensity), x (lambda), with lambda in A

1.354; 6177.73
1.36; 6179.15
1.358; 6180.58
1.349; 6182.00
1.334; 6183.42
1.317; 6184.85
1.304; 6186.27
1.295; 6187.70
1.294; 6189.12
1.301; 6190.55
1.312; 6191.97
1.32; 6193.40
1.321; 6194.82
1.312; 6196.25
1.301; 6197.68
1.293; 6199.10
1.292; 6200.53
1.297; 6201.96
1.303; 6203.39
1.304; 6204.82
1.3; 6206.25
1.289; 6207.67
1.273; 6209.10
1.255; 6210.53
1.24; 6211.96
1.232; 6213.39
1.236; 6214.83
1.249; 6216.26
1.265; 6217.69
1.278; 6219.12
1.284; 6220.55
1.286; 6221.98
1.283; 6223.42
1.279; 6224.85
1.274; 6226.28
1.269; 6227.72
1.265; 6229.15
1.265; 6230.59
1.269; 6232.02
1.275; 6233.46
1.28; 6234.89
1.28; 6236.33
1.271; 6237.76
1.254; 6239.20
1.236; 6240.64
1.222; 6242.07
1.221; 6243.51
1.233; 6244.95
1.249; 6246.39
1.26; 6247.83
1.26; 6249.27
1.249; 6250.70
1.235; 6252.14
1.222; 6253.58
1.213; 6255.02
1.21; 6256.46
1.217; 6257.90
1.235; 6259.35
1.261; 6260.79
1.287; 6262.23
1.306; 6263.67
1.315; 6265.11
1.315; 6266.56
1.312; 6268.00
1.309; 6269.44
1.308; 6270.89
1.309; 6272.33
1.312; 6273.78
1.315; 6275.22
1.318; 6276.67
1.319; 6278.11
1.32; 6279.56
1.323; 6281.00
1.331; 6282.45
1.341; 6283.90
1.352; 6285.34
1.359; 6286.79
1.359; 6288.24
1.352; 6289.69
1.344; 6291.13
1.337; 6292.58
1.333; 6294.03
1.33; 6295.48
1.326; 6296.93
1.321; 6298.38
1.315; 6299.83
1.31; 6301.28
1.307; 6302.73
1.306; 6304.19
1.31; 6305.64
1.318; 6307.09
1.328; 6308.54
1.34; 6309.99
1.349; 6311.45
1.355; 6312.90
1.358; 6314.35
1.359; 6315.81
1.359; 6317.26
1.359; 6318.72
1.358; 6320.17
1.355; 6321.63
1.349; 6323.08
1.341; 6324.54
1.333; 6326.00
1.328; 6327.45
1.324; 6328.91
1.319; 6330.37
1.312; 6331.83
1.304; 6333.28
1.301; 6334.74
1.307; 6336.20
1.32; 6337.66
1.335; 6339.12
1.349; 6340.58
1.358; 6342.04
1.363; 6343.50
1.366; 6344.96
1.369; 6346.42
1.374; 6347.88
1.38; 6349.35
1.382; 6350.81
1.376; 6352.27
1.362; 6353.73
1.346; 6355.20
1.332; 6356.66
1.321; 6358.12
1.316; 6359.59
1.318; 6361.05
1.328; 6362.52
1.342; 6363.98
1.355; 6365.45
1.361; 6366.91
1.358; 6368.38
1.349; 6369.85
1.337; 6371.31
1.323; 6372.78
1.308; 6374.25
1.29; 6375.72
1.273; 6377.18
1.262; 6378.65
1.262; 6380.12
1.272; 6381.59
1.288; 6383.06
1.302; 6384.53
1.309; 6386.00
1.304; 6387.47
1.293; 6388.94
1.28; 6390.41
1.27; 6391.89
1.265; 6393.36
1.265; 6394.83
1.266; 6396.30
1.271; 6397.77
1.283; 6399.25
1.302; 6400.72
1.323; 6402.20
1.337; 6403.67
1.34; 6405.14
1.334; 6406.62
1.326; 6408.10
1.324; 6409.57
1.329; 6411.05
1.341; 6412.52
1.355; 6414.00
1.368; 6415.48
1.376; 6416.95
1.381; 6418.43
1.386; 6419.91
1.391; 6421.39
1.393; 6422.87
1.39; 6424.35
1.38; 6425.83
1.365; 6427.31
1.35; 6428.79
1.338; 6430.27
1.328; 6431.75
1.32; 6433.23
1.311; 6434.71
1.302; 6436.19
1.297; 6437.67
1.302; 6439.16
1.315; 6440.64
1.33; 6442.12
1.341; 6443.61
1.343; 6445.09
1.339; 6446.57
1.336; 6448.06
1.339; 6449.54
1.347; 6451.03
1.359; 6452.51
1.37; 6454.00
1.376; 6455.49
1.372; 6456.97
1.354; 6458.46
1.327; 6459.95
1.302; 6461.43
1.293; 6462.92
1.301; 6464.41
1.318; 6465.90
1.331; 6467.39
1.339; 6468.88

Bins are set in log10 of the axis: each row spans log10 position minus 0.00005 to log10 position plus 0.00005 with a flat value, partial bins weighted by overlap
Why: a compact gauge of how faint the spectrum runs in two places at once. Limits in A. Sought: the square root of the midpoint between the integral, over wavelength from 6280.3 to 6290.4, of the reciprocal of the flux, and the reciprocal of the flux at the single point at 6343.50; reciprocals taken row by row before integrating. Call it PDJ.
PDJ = 2.0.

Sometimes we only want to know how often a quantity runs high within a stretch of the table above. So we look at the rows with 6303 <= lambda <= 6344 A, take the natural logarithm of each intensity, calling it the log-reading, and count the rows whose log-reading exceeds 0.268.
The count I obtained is 24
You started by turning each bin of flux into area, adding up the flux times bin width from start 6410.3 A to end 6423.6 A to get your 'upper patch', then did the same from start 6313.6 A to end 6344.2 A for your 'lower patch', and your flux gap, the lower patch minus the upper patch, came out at 23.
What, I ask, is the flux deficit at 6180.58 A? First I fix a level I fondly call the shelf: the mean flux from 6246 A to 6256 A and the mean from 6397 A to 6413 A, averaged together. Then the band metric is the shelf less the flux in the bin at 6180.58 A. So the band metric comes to -0.078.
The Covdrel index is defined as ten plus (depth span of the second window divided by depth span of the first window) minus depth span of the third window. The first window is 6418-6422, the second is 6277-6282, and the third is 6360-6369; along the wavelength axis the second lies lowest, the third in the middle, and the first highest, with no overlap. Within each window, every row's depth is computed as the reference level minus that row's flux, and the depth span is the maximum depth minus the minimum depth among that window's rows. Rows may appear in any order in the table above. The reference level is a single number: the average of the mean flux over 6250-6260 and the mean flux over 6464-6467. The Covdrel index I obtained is 10.36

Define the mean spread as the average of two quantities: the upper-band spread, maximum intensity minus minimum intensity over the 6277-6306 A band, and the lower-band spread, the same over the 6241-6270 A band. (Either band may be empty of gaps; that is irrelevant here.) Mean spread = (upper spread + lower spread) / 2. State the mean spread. 0.079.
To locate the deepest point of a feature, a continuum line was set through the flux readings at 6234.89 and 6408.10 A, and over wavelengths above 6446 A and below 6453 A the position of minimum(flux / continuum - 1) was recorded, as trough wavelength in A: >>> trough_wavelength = 6448.06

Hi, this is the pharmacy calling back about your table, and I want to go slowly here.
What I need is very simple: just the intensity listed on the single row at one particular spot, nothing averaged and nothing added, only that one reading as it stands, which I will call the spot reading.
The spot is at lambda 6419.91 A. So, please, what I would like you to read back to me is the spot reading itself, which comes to 1.386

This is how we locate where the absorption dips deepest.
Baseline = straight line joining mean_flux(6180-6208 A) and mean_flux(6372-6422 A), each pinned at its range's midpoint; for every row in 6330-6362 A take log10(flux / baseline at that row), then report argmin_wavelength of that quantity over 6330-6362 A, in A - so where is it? 6334.74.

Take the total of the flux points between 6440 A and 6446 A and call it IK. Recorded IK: 5.3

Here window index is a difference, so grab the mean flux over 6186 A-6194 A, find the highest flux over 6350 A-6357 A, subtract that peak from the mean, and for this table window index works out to -0.078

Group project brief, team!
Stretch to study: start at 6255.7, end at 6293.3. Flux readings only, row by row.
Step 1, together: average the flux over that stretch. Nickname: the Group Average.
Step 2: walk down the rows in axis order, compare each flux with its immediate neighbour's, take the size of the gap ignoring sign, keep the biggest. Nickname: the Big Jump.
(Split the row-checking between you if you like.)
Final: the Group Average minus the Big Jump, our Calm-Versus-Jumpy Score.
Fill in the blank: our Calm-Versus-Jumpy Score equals 1.28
